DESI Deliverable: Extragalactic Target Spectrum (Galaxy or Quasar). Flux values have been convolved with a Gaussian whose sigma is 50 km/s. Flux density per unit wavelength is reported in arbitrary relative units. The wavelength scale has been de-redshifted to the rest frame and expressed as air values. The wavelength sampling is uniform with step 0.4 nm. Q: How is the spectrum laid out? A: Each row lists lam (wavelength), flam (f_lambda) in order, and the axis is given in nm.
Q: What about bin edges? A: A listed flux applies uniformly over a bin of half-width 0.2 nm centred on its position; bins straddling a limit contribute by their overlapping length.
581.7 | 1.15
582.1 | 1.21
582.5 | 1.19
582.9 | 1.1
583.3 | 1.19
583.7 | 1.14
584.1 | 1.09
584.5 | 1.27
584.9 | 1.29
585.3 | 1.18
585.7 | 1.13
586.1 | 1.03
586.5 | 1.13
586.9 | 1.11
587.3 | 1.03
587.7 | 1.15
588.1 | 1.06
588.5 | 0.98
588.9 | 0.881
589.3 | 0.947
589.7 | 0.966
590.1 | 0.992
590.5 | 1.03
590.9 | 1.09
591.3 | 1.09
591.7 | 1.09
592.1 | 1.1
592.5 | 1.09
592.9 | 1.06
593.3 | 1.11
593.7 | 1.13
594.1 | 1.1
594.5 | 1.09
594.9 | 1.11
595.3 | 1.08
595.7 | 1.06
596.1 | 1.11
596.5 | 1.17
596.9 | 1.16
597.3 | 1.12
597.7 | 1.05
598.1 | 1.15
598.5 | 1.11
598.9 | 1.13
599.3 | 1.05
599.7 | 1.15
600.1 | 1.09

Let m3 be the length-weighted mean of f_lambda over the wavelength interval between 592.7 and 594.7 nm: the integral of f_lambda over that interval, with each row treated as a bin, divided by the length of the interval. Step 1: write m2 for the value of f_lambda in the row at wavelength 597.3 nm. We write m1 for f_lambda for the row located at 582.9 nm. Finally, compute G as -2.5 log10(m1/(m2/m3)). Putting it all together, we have -0.082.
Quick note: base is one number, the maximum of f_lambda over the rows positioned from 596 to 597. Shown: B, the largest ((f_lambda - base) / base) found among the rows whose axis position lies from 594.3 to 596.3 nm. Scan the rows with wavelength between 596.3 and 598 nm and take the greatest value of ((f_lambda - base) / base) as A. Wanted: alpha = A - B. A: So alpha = 0.051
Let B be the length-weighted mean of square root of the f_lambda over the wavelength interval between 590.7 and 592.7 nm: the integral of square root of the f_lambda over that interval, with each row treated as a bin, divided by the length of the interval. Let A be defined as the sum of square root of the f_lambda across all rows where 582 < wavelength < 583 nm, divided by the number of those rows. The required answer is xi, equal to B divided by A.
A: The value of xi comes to 0.97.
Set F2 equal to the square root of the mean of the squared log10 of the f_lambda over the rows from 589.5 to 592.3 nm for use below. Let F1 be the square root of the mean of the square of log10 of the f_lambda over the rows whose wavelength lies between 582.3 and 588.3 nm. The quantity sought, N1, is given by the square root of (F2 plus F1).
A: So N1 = 0.304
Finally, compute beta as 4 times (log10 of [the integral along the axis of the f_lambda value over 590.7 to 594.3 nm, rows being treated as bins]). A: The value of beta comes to 2.38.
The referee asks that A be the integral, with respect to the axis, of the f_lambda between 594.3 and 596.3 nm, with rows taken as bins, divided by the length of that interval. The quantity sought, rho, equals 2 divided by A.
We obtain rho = 1.83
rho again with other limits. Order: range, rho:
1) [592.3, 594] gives 1.82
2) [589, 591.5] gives 1.97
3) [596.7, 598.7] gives 1.79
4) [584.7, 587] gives 1.74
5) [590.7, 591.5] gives 1.83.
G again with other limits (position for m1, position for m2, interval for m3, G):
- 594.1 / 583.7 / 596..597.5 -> -0.105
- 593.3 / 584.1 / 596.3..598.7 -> -0.149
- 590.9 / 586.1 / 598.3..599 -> -0.183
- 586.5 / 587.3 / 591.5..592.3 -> -0.199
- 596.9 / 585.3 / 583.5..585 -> -0.172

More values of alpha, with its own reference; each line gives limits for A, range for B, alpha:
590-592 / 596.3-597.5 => -0.068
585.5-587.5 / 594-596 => 0.017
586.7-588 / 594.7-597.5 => -0.017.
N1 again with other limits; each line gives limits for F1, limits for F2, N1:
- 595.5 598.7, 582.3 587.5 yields 0.338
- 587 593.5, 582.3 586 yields 0.328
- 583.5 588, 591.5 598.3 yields 0.330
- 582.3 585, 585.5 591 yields 0.335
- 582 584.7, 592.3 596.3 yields 0.333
